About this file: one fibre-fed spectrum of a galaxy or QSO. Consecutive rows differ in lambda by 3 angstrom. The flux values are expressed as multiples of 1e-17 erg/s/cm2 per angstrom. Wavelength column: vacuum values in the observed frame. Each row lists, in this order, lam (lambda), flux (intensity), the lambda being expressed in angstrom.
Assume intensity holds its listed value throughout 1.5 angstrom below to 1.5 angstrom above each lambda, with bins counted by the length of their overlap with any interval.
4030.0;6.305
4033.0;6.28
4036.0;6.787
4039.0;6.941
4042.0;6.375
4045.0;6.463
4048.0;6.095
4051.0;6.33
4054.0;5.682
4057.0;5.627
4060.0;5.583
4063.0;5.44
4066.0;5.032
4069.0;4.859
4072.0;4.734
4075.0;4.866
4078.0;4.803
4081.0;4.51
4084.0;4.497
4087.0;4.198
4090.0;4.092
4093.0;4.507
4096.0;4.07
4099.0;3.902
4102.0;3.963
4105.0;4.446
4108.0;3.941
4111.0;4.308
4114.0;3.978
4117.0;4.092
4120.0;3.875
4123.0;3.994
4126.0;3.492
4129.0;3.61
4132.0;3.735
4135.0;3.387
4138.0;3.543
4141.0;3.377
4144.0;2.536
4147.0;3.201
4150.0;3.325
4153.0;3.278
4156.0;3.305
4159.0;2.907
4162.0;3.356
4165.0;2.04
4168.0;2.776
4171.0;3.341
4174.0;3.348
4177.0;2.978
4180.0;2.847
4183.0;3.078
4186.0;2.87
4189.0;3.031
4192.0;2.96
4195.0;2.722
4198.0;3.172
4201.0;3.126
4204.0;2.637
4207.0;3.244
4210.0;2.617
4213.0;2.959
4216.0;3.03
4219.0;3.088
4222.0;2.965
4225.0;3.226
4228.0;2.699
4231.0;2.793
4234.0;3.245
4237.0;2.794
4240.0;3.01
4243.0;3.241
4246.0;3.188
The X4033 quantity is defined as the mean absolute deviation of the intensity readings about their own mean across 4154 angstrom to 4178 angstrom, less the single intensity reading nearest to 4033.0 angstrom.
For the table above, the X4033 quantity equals -5.9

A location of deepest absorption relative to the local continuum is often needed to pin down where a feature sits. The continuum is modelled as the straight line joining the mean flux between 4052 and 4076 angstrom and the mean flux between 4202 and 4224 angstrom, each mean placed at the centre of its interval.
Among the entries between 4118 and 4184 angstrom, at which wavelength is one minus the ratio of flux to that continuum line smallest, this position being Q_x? 4174.0 angstrom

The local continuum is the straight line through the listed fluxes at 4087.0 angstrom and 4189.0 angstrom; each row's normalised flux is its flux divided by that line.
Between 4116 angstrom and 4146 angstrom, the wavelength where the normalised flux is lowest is 4144.0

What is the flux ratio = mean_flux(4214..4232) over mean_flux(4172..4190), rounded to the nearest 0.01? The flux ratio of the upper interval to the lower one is 0.98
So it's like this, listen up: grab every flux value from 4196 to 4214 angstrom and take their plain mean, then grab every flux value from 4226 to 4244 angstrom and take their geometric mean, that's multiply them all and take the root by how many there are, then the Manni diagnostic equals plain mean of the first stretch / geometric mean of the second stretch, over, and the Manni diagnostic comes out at 1.00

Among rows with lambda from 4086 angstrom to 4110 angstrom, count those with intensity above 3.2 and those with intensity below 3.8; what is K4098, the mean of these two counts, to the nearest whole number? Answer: 4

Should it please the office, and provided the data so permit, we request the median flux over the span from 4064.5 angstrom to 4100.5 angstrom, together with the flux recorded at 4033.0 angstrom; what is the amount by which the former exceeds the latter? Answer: -1.8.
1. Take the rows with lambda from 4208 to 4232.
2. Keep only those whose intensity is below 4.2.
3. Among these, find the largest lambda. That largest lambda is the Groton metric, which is 4231.0 angstrom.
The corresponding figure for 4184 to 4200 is 4198.0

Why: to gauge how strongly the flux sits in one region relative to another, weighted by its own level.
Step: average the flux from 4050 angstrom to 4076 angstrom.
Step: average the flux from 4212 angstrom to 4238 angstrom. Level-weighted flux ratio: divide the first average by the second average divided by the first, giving 10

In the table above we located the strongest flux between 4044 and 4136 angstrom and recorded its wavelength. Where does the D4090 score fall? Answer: 4045.0 angstrom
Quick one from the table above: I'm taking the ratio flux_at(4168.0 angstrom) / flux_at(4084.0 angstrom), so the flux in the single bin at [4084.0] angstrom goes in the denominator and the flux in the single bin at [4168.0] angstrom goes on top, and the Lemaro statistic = 0.62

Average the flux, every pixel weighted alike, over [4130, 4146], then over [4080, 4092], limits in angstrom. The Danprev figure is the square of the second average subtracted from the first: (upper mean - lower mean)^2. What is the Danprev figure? 1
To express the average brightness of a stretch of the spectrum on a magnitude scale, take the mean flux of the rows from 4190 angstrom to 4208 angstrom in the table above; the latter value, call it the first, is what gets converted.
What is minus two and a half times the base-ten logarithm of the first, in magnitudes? -1.2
